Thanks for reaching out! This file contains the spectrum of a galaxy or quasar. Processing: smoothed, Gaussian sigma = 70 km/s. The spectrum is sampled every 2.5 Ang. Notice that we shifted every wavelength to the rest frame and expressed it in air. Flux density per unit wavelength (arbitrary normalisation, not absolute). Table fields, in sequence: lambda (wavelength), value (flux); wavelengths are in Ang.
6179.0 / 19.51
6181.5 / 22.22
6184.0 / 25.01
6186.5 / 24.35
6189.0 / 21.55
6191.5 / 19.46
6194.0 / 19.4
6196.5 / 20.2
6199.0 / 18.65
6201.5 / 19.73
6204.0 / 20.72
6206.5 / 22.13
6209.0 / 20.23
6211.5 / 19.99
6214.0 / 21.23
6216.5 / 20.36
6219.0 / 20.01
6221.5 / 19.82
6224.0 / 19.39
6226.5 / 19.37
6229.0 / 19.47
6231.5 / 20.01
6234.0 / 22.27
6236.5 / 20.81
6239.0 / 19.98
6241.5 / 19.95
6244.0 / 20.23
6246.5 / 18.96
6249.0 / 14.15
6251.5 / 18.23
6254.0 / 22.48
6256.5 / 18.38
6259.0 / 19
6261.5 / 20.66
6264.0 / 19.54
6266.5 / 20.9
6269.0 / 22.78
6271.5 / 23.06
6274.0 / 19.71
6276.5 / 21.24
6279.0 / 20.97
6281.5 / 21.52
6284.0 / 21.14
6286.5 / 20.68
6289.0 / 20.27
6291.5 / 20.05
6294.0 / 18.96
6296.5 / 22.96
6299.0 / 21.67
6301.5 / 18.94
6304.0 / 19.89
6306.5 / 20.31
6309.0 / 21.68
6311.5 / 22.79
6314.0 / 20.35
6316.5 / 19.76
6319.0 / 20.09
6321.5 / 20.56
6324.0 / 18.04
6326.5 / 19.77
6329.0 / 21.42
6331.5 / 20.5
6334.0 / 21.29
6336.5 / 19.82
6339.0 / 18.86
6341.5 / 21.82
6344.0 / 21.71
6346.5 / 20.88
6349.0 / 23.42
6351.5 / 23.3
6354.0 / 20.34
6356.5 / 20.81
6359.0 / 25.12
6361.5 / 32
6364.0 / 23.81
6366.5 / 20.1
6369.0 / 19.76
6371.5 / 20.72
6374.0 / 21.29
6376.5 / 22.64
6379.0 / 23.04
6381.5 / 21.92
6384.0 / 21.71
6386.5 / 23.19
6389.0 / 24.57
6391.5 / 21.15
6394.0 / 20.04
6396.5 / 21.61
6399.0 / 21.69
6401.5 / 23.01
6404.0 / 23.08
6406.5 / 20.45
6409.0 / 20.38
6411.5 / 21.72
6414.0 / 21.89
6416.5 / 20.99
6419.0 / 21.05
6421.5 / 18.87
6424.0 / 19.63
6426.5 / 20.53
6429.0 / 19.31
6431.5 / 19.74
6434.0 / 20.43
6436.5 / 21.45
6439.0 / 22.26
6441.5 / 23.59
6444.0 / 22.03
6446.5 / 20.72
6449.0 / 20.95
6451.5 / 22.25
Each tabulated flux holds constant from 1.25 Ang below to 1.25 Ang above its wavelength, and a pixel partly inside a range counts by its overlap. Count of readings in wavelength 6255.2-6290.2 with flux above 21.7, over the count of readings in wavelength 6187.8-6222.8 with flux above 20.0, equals 0.25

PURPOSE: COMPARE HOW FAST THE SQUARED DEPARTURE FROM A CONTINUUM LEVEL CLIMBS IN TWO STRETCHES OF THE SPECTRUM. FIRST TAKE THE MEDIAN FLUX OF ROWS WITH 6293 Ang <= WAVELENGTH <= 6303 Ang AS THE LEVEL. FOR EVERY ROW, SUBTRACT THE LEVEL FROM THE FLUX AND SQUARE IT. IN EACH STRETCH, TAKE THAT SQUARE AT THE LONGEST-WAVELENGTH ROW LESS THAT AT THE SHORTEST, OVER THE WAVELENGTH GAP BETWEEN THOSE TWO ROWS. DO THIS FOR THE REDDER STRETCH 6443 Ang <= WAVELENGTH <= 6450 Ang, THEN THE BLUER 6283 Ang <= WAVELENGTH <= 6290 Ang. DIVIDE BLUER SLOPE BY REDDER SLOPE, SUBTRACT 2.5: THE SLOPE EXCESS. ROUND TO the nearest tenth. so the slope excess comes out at -2.2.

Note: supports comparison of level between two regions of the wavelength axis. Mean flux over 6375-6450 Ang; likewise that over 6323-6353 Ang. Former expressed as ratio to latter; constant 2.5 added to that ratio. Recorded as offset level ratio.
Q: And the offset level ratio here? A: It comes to 3.53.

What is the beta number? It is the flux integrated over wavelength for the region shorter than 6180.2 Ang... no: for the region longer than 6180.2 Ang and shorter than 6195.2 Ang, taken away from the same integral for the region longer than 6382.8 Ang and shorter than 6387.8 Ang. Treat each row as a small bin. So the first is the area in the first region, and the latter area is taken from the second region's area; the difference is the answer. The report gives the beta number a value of -218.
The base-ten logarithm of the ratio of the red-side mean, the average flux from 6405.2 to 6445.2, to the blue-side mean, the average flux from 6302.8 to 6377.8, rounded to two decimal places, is -0.01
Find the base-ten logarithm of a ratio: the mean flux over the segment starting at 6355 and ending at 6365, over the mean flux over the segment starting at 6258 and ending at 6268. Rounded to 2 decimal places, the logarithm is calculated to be 0.10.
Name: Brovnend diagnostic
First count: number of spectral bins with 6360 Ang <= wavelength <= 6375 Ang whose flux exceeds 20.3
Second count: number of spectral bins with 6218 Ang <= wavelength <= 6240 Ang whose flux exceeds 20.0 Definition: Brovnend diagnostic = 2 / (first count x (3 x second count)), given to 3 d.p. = 0.042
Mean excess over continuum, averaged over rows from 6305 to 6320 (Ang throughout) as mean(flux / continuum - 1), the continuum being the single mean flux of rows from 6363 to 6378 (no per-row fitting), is -0.026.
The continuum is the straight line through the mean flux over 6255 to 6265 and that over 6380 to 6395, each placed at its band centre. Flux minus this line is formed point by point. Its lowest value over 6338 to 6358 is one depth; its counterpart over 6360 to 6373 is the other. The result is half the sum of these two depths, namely -2.1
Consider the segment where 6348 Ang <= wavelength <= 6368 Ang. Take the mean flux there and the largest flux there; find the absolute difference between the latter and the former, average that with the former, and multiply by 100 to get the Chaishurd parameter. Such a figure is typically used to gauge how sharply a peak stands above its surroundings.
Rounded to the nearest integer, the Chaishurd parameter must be 1600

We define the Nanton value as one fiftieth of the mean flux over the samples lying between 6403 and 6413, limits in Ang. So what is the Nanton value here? 0.43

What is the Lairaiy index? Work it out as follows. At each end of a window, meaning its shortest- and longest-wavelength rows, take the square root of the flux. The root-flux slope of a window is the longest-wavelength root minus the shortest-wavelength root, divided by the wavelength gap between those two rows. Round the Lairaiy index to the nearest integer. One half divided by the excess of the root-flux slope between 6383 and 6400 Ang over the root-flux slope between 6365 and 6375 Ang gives -28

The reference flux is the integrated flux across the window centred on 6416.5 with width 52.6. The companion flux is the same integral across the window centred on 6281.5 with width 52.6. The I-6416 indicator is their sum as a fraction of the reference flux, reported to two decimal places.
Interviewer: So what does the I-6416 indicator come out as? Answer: 1.98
